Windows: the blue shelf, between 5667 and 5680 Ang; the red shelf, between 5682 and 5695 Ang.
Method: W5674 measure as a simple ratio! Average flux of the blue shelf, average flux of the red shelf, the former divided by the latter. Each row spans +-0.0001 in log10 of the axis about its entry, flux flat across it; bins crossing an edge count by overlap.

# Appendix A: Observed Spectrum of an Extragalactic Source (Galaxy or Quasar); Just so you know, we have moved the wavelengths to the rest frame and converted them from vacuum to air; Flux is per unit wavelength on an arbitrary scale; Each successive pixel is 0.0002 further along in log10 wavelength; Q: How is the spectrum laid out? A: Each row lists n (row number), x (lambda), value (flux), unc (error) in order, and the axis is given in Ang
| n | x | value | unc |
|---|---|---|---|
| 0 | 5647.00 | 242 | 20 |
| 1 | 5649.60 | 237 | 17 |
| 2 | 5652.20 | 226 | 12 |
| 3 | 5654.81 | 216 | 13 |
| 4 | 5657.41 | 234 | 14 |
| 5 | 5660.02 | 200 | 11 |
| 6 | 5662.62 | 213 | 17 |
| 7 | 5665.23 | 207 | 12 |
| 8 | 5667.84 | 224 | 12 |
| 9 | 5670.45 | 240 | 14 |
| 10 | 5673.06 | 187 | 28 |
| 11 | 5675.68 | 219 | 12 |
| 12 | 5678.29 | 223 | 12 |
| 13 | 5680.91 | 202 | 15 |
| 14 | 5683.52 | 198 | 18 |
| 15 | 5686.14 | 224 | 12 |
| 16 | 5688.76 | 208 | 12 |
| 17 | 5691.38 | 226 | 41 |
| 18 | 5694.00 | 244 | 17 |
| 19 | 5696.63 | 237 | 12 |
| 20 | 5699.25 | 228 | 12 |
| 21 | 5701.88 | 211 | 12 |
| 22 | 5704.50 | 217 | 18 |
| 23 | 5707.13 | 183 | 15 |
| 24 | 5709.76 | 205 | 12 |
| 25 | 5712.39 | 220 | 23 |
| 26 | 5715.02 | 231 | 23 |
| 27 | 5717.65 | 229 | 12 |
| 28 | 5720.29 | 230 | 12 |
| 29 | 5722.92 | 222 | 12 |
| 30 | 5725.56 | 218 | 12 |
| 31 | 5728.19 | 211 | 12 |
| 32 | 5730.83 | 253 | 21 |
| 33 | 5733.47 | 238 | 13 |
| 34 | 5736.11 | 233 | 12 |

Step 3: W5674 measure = 0.99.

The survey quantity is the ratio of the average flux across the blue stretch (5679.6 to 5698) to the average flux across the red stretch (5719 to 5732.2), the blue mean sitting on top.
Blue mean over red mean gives 0.97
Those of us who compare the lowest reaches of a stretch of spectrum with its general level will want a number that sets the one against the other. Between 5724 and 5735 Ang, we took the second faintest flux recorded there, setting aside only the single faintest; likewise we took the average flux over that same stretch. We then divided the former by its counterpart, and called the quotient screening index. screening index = 0.95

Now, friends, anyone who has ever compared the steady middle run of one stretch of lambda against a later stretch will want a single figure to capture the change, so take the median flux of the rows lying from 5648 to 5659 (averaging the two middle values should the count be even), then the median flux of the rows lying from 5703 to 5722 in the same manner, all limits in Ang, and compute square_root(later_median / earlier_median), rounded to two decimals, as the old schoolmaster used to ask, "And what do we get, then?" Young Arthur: 0.98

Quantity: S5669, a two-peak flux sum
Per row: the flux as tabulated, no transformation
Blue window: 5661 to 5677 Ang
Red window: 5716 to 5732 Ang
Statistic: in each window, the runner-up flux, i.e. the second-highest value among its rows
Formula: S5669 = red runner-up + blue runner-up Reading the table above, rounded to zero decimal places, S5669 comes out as 454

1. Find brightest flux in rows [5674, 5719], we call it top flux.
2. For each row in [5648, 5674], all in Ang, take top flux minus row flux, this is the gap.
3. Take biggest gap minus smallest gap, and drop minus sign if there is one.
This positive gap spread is 53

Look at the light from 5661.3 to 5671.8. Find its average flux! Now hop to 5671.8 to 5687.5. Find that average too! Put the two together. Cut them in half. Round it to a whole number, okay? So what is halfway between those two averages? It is 215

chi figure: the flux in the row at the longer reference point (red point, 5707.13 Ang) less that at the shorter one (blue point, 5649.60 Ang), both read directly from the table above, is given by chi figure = -54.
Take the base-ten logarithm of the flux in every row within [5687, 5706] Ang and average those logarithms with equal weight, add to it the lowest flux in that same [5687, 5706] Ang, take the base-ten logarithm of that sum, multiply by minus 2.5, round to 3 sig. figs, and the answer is -5.81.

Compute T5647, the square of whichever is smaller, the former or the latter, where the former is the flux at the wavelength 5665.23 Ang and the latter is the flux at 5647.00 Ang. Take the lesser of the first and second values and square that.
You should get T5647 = 42849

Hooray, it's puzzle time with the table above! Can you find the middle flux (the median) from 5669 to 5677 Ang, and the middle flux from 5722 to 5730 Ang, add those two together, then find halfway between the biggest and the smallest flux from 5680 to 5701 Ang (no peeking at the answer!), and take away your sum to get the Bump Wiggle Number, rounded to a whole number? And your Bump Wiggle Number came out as -216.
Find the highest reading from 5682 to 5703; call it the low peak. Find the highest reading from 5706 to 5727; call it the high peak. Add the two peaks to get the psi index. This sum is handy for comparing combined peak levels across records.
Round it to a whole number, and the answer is 475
